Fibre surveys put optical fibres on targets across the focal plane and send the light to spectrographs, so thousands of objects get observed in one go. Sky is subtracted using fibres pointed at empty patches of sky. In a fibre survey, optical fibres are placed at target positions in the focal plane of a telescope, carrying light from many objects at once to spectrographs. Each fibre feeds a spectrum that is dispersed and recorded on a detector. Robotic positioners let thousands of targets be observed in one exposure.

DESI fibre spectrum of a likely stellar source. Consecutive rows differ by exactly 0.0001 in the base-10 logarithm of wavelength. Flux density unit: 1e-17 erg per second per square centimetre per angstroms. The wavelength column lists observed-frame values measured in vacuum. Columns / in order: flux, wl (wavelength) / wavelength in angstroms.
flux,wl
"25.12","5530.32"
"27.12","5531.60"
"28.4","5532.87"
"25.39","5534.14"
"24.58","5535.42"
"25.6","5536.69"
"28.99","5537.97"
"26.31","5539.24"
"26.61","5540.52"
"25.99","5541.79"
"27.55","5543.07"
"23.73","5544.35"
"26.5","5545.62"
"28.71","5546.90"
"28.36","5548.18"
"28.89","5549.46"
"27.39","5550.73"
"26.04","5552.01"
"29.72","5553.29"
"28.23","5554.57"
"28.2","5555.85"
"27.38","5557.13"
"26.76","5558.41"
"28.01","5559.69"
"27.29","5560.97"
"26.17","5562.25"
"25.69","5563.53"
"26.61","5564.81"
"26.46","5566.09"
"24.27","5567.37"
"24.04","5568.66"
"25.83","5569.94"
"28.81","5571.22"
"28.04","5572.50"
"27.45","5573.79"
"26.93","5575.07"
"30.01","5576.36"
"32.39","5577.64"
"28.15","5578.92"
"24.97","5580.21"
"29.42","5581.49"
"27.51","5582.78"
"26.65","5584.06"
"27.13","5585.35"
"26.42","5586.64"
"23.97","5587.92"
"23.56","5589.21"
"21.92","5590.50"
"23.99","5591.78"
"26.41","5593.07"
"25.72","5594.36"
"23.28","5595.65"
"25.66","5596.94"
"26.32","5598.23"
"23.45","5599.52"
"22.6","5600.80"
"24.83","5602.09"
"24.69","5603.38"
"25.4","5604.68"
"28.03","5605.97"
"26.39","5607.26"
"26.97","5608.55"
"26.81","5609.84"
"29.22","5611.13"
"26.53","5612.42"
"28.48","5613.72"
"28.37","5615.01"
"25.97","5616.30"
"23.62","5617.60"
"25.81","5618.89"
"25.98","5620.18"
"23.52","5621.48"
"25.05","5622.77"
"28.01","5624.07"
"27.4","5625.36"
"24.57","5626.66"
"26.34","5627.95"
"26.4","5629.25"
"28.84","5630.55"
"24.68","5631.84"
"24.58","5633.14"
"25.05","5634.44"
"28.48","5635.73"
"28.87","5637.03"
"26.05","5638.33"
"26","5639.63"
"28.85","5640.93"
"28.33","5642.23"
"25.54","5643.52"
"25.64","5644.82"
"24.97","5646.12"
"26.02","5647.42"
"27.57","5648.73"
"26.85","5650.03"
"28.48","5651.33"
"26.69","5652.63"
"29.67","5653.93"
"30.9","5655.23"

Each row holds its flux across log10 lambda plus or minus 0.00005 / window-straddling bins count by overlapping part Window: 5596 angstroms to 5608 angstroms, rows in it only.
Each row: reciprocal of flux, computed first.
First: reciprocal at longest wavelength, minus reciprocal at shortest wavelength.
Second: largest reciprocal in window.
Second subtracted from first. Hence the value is -0.0453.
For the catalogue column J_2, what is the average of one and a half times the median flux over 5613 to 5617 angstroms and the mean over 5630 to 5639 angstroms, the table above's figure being 34.6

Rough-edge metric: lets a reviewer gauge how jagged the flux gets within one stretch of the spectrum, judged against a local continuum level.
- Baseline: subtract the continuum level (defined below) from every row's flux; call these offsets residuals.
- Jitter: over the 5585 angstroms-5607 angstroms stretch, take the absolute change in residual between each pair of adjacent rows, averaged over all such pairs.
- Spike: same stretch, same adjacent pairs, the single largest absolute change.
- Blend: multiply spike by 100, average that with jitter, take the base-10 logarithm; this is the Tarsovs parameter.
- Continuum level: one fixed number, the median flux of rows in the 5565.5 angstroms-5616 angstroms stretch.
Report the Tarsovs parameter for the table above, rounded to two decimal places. 2.16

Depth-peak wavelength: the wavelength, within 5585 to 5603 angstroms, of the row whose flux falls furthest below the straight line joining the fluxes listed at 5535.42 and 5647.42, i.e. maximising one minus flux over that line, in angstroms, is 5590.50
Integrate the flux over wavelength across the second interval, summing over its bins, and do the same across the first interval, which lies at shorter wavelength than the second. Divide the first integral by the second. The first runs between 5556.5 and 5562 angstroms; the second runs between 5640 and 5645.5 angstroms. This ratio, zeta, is 1.0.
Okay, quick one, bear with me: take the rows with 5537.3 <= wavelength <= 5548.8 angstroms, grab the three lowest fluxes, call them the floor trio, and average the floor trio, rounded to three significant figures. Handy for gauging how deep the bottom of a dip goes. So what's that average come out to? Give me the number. 25.3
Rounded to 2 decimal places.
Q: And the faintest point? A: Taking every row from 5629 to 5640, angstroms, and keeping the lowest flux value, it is 24.58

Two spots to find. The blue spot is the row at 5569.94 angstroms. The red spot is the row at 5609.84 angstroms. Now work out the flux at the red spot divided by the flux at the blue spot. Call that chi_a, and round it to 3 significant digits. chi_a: 1.04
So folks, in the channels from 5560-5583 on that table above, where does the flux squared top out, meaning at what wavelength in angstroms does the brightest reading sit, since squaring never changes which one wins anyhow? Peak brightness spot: 5577.64 angstroms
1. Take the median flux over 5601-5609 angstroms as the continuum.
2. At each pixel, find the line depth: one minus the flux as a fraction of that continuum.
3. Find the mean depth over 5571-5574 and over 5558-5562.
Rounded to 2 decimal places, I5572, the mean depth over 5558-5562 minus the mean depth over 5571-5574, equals 0.03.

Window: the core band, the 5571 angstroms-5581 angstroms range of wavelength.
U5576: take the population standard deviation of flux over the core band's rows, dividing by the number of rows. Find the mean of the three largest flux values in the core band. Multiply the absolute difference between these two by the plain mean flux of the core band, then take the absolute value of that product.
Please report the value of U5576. 804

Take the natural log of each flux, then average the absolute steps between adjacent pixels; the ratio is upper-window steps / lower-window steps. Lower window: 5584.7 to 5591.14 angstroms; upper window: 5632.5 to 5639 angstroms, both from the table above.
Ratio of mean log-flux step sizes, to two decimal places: 1.24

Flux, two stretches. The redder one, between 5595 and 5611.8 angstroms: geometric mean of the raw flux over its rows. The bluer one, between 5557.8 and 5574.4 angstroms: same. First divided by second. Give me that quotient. 0.96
